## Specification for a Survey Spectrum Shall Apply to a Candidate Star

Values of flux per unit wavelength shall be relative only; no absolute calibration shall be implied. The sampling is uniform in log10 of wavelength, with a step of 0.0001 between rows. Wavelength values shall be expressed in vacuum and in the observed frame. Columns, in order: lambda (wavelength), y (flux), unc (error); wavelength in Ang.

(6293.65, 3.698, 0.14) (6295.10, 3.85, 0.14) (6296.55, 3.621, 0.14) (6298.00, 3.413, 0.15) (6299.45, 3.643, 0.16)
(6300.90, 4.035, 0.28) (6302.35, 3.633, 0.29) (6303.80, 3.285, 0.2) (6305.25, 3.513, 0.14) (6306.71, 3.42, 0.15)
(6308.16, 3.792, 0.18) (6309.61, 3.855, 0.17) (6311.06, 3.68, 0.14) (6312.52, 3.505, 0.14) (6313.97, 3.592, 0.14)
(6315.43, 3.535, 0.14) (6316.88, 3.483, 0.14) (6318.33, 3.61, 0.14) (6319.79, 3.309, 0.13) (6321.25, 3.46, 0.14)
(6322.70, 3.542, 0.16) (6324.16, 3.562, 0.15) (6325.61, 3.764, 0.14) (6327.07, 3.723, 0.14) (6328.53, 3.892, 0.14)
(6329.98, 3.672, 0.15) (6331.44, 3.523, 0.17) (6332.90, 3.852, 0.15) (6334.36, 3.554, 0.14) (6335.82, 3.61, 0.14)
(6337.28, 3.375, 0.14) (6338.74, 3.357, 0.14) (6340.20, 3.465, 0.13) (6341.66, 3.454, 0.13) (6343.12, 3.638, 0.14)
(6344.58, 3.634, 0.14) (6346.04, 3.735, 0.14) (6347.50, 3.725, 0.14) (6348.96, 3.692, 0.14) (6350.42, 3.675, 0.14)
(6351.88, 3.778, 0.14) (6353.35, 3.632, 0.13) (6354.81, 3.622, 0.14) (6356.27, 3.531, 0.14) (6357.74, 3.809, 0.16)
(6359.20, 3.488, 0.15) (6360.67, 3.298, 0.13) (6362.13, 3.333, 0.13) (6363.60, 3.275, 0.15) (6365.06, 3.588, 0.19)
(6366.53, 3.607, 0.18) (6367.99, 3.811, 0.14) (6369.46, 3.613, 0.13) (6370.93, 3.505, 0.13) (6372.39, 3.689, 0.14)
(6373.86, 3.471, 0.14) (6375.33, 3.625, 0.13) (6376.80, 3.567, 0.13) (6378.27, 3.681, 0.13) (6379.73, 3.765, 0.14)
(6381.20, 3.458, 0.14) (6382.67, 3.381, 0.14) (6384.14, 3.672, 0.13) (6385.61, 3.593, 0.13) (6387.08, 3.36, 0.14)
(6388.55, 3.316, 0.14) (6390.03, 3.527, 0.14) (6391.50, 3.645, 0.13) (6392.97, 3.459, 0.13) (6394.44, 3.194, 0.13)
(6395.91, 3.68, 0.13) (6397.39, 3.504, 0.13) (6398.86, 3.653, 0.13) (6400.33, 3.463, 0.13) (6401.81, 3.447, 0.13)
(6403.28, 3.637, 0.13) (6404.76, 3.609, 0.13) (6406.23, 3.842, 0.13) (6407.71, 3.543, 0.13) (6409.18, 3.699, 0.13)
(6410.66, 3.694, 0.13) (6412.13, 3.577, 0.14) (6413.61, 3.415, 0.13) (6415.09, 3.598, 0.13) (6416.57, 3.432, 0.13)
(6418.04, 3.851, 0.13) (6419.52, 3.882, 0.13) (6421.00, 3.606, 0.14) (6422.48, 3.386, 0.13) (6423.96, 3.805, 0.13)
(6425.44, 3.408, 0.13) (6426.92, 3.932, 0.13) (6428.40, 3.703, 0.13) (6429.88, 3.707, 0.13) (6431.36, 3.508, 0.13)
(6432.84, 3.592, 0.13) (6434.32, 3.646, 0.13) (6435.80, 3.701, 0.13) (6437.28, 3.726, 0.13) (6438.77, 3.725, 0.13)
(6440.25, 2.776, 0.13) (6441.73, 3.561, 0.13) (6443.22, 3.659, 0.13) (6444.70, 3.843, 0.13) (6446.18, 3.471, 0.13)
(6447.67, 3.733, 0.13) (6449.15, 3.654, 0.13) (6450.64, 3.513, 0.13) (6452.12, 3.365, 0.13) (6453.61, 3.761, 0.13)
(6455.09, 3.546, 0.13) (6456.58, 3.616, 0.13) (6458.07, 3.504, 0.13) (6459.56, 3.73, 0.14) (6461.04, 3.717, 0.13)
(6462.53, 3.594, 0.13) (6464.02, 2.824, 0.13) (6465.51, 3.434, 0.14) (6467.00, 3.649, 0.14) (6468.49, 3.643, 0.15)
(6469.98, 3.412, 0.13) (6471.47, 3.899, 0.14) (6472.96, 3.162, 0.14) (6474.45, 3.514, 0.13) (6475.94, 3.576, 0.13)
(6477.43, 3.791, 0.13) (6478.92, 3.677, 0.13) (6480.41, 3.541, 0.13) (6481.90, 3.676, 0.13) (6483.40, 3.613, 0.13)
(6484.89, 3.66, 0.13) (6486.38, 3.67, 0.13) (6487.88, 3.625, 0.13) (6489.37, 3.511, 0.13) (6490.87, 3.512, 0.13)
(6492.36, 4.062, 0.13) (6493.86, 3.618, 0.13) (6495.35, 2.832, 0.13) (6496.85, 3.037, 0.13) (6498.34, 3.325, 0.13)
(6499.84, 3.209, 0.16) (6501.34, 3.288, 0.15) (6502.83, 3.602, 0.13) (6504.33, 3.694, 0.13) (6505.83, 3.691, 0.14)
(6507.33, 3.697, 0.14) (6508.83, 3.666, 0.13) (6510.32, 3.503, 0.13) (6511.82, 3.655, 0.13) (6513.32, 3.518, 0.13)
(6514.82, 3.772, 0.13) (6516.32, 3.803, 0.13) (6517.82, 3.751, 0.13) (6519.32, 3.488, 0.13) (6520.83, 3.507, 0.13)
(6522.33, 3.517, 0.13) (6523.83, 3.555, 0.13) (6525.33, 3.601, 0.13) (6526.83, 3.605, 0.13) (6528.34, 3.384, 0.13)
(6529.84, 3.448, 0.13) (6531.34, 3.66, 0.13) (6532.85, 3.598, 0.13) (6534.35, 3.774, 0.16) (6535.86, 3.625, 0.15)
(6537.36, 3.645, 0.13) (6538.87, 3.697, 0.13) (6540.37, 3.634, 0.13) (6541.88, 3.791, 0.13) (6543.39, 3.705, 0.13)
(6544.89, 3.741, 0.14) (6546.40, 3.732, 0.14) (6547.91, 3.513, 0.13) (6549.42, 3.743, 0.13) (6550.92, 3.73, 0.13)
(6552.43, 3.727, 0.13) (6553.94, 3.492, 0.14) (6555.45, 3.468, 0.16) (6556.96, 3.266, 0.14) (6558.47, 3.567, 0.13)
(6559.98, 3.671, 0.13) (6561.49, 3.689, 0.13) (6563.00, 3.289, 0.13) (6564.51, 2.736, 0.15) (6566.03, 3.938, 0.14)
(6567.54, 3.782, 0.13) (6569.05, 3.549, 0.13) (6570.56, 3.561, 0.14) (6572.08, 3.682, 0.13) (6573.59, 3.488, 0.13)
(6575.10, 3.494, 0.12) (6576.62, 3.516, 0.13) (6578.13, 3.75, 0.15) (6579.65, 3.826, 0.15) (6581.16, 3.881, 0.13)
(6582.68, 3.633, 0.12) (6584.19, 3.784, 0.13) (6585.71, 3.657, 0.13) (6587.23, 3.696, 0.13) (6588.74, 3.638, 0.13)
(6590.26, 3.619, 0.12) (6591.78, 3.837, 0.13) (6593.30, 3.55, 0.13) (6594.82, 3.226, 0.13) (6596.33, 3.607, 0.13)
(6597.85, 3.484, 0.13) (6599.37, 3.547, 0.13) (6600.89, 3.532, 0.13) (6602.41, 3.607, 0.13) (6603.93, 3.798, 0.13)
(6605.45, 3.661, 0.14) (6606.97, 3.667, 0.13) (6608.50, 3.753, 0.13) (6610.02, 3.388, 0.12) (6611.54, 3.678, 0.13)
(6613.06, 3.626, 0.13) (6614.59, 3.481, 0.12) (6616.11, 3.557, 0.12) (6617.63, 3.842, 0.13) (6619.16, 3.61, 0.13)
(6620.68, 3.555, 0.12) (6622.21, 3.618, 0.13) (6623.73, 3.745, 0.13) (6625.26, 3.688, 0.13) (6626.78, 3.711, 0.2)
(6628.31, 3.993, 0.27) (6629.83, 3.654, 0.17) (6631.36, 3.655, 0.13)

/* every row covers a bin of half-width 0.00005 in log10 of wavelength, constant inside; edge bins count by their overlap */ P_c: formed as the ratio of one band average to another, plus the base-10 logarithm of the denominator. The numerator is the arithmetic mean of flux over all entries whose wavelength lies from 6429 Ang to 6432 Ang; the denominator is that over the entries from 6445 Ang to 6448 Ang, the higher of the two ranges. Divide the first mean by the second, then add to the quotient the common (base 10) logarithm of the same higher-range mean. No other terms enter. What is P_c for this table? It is 1.56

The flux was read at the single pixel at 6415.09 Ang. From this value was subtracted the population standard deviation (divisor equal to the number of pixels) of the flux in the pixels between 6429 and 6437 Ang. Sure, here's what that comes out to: 3.52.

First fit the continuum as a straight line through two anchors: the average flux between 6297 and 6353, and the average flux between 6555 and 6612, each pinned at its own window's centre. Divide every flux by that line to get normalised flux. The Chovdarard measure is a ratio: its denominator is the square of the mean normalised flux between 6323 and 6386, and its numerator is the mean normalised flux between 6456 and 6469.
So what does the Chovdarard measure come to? 0.98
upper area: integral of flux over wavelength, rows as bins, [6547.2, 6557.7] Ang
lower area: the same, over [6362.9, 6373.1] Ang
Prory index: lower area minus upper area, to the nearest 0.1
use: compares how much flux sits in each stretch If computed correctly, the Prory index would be -0.8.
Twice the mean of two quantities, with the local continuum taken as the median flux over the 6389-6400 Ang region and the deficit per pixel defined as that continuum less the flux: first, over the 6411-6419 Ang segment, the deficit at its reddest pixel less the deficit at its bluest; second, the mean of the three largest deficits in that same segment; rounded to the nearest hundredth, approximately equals -0.22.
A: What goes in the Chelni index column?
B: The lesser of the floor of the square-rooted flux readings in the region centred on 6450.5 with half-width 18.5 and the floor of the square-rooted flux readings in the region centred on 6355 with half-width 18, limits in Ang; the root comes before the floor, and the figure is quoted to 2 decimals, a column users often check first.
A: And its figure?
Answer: 1.67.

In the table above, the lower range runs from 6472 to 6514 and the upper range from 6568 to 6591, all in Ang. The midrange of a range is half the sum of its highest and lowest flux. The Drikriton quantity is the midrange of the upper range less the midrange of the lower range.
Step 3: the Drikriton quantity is 0.24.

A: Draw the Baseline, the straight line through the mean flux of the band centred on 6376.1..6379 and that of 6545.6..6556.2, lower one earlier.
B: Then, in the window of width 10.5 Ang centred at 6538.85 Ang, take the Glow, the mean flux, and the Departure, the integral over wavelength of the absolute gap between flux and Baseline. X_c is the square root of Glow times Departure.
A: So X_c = 1.6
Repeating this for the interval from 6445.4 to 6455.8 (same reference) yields 2.2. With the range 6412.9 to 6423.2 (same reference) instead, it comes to 2.5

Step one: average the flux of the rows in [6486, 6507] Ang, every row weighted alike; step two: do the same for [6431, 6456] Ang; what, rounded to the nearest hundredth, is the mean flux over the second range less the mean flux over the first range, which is 0.10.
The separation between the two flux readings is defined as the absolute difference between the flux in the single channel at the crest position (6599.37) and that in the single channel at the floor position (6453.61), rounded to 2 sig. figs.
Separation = 0.21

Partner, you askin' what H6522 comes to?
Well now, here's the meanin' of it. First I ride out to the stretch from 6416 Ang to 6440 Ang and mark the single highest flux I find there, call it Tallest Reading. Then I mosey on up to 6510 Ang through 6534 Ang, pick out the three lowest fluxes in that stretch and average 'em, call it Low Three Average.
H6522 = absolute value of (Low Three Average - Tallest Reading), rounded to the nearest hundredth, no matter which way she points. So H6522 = 0.49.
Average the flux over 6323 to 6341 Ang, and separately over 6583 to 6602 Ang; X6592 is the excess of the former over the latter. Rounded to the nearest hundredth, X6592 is 0.01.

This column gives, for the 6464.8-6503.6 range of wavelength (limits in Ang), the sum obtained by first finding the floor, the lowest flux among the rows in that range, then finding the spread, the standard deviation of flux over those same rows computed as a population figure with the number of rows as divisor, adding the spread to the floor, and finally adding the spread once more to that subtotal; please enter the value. 3.35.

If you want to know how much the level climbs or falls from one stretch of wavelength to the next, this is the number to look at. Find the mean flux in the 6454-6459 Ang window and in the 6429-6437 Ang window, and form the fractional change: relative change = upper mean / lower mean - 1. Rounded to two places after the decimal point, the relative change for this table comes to -0.02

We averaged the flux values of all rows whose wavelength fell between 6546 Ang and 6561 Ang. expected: 3.59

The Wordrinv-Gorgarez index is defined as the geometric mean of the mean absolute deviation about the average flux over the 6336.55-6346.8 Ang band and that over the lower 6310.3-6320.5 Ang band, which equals 0.103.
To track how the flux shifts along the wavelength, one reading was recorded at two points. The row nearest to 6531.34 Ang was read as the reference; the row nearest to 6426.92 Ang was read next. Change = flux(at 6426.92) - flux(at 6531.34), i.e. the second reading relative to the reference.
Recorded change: 0.27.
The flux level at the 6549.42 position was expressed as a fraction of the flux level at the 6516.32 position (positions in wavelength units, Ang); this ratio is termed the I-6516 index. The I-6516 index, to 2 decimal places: 0.98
